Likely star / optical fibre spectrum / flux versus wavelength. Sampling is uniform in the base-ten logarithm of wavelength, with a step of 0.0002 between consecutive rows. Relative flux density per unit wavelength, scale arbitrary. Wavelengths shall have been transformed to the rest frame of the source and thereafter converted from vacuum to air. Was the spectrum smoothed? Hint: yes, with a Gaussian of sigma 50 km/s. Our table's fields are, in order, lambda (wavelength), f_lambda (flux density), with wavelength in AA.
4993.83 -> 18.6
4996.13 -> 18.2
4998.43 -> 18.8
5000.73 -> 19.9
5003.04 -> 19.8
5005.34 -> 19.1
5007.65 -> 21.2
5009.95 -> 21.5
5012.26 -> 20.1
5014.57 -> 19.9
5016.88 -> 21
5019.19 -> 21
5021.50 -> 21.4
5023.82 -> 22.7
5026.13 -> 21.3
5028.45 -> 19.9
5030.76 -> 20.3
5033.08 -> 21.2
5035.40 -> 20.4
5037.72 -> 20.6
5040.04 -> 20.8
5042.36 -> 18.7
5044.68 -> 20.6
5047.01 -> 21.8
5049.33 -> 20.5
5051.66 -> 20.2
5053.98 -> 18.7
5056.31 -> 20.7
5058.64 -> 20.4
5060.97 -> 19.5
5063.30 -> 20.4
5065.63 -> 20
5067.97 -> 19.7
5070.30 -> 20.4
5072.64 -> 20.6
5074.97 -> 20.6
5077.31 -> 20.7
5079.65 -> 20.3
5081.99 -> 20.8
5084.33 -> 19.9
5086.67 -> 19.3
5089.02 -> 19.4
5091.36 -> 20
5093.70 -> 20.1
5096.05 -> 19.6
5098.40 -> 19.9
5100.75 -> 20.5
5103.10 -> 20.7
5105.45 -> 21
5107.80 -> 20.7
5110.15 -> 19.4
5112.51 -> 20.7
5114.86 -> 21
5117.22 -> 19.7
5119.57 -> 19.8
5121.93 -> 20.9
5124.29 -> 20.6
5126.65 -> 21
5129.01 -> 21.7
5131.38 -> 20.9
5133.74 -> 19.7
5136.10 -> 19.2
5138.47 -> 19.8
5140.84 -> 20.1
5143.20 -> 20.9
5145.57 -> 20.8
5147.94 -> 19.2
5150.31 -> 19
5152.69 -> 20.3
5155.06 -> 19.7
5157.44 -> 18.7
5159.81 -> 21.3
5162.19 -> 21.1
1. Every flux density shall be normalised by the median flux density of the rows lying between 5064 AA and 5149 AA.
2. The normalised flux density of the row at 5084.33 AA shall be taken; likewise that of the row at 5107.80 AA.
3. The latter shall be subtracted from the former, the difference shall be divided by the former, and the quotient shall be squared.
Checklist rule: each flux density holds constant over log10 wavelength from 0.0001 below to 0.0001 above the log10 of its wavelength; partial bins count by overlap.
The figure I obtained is 0.0016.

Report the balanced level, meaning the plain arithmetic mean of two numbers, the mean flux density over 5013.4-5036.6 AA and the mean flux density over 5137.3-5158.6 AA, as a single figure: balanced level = 20.4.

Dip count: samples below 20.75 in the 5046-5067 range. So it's 8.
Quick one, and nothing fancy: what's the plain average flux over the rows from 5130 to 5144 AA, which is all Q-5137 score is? 20.10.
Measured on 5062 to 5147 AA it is 20.30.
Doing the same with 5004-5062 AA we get 20.54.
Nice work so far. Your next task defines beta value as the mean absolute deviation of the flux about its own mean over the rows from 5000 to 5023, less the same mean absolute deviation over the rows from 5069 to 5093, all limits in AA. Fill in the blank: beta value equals 0.29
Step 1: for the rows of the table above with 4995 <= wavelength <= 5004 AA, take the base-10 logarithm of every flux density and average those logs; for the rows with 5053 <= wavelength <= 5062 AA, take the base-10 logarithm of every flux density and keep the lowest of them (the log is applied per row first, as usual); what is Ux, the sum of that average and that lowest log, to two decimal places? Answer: 2.55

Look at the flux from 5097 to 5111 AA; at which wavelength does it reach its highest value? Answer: 5105.45 AA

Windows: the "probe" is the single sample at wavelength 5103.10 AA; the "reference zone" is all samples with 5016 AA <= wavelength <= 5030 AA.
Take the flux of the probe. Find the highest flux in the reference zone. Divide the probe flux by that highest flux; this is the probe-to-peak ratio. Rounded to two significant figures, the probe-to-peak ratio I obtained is 0.91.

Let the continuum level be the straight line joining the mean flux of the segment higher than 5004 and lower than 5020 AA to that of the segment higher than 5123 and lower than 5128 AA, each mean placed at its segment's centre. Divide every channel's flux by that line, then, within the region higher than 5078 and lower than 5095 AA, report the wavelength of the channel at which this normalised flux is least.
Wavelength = 5086.67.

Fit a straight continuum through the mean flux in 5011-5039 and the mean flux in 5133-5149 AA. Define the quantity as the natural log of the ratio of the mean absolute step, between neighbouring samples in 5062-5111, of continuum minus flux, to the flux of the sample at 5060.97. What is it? -3.83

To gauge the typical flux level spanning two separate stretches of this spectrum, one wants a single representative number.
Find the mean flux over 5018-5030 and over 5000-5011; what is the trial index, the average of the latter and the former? 20.8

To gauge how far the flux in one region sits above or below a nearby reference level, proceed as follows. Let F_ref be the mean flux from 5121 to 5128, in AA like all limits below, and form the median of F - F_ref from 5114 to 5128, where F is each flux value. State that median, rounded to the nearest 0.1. -0.1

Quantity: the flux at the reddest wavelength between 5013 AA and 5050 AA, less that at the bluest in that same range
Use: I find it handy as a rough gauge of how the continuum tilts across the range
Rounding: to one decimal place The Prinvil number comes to 0.6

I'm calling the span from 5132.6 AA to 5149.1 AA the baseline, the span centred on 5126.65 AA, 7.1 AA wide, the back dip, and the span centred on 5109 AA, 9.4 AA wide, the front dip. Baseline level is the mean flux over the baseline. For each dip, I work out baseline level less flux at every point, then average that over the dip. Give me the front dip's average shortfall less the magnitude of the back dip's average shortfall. -1.6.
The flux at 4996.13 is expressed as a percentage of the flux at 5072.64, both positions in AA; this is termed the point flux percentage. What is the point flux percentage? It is 88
